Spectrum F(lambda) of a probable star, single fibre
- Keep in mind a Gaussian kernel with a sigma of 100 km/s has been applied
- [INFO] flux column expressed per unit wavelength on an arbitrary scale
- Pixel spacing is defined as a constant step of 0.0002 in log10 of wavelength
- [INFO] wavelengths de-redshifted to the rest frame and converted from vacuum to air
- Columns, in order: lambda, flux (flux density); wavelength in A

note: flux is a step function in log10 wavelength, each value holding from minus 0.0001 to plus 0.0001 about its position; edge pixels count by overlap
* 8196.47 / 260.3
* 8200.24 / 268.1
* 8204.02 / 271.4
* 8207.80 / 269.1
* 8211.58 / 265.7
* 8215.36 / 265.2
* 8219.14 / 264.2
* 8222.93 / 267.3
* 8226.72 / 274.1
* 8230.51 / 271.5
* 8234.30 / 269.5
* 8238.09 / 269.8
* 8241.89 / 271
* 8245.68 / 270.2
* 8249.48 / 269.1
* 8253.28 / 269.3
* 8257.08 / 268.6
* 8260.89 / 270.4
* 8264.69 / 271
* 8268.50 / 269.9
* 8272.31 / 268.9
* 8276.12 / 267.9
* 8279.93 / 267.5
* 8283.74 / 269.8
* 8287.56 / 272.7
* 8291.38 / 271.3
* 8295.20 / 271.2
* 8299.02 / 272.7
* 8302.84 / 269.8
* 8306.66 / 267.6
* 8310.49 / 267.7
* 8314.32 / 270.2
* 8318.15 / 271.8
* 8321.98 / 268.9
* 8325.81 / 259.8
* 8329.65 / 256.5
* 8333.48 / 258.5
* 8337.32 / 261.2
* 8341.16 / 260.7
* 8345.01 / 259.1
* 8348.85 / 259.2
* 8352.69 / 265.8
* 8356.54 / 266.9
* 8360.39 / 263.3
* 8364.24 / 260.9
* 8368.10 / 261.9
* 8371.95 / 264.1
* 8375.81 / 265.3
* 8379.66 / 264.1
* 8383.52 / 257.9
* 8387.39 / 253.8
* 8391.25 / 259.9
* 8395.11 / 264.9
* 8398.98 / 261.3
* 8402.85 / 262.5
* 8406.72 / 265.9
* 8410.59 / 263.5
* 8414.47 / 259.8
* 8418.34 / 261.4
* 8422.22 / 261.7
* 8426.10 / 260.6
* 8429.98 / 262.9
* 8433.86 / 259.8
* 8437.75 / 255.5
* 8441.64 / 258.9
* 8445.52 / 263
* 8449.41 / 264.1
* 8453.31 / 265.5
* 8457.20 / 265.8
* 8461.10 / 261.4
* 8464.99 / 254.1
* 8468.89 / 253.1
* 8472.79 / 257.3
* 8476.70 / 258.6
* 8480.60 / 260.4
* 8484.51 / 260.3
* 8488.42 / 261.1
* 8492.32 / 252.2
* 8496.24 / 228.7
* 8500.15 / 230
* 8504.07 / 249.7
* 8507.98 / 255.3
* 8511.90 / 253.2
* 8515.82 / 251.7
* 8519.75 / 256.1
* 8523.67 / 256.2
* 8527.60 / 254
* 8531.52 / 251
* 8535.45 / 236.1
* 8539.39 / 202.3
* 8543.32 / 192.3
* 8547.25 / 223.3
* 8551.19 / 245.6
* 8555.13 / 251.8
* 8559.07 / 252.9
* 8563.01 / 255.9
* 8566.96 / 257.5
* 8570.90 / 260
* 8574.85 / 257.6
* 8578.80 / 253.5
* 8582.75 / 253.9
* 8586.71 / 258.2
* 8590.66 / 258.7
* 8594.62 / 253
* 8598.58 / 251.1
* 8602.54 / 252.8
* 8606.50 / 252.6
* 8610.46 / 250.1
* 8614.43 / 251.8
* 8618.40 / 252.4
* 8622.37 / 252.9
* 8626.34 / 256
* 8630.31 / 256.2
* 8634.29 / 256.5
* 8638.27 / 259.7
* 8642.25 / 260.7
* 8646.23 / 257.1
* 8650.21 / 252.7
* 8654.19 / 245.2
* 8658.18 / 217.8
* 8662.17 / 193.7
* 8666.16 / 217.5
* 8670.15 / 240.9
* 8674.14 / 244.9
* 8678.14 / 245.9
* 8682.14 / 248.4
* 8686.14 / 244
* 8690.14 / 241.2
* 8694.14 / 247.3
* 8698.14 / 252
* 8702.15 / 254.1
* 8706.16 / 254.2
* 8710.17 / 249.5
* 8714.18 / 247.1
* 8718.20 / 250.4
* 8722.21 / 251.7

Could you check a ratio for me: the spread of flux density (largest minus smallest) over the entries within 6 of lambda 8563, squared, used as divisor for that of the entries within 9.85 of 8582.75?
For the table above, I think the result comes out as 0.246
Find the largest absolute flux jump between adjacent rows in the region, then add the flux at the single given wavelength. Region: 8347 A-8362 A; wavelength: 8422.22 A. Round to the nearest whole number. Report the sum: 268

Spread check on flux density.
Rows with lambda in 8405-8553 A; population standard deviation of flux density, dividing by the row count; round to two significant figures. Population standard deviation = 16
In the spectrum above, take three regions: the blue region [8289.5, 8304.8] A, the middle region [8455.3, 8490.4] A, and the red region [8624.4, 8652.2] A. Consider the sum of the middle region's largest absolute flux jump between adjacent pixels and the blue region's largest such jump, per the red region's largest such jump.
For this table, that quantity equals 2.3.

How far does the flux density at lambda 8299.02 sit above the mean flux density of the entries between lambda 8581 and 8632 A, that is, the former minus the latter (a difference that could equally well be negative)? 19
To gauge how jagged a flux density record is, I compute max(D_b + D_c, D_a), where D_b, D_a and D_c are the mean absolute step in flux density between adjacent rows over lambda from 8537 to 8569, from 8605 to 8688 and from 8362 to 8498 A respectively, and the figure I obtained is 14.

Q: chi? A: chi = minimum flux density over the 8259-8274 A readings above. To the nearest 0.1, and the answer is 268.9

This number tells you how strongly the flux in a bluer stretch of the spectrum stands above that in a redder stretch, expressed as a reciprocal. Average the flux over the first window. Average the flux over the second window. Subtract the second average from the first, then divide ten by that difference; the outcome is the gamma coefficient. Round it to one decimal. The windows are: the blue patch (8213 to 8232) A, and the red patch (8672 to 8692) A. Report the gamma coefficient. 0.4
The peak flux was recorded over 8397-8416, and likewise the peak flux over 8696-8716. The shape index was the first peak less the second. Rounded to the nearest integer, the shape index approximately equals 12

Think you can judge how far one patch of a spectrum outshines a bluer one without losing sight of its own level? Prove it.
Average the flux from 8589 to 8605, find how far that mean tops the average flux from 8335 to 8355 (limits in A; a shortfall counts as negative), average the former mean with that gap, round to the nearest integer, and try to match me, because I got 123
